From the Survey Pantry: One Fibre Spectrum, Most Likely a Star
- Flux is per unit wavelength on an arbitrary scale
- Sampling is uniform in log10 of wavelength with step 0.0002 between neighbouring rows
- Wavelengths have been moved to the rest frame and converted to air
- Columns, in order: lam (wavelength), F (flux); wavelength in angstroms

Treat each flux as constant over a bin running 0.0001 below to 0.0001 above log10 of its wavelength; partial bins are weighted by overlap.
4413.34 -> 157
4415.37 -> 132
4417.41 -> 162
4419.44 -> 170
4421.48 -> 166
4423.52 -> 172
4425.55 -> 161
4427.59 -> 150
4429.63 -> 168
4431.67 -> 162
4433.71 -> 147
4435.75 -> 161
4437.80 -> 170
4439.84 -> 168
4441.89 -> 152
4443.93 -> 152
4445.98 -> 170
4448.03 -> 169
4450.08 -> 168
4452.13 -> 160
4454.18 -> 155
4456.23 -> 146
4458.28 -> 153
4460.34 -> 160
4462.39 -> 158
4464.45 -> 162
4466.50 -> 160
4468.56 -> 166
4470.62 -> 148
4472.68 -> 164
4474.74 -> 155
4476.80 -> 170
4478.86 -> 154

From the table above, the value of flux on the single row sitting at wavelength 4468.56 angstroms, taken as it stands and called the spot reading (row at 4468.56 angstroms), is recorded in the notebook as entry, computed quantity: 166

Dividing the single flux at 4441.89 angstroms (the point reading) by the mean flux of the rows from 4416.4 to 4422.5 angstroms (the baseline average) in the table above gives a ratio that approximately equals 0.916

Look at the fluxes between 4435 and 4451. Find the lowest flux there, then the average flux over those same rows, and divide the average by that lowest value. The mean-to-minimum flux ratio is 1.077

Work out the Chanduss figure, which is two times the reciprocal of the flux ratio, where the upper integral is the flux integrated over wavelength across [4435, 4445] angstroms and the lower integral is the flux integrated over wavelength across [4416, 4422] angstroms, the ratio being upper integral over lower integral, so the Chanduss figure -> 1.2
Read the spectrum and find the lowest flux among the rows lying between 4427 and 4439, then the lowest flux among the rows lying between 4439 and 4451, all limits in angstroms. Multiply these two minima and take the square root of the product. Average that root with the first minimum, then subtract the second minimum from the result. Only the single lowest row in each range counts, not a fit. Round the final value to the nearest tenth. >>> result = -3.8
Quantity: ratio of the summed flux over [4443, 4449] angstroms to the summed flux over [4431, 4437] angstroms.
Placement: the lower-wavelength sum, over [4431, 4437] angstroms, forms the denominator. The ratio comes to 1.04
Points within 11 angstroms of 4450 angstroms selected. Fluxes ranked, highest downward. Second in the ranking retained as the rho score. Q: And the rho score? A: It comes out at 169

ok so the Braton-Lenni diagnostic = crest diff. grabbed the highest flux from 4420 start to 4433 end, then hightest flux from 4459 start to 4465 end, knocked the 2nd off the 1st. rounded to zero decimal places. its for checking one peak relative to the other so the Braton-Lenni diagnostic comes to 10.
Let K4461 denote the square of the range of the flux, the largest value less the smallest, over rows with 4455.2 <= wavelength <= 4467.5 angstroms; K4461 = 256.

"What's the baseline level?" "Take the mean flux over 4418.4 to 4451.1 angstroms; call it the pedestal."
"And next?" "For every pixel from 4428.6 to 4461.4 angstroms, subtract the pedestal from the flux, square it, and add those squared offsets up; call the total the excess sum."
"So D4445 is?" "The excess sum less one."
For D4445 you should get 1170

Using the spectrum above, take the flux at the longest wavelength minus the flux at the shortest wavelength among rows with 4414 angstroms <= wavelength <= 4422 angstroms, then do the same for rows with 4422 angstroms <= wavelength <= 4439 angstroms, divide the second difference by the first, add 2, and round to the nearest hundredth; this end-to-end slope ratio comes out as 1.94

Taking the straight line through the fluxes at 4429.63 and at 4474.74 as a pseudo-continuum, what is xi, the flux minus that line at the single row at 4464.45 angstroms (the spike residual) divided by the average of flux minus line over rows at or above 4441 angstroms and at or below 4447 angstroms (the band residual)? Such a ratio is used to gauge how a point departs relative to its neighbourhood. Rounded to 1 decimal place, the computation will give -0.7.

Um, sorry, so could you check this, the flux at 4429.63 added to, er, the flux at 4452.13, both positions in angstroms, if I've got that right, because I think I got 328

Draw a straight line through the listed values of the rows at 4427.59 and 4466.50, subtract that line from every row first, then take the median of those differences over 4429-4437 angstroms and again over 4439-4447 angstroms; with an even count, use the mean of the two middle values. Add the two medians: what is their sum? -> 17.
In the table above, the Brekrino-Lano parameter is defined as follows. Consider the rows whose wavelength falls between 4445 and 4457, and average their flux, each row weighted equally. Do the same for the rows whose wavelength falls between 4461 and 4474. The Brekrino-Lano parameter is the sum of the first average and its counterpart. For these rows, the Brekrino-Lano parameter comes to 321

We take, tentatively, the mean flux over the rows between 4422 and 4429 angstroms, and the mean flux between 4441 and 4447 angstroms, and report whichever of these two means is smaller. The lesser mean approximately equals 158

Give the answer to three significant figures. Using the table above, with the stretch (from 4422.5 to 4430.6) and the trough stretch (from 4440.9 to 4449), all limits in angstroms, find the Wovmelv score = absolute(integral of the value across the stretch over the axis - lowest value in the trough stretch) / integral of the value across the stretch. 0.885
